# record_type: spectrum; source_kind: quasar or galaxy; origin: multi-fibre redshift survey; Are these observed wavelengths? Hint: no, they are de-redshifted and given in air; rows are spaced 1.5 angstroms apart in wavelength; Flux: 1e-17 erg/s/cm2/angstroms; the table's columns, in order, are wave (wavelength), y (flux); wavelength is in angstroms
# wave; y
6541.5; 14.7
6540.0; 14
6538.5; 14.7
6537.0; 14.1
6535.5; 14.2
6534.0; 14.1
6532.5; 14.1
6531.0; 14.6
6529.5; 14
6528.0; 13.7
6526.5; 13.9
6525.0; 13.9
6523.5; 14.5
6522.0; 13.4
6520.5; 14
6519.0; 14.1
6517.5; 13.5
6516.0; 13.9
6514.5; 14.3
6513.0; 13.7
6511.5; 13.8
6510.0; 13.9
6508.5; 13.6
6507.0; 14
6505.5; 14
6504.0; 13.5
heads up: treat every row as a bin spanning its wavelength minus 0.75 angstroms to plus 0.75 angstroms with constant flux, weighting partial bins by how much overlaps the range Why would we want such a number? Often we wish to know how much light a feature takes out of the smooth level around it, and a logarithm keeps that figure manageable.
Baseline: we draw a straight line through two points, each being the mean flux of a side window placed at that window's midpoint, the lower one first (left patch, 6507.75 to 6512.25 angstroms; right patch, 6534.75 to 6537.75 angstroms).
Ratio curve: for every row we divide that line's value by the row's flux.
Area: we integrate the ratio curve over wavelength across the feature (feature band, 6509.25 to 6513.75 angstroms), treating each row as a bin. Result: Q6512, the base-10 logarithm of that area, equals 0.653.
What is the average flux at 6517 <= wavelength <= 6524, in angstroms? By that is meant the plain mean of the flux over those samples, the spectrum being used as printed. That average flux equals 13.9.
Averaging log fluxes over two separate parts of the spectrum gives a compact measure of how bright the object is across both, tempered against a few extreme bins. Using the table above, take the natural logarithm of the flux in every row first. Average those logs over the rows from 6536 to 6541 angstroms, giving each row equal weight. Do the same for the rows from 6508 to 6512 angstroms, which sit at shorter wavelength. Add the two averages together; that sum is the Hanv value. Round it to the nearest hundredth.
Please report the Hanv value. 5.28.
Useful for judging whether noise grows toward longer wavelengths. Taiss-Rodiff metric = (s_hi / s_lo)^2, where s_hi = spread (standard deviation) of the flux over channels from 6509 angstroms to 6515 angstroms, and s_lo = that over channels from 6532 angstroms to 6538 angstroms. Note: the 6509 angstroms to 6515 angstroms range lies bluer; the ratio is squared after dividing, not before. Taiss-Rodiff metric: 27.7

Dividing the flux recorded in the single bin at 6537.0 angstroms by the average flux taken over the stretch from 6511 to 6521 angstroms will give 1.01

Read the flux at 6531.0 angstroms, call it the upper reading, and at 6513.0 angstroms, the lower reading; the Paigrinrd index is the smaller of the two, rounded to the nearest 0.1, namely 13.7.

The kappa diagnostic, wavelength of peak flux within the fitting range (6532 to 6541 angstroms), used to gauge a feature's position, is 6538.5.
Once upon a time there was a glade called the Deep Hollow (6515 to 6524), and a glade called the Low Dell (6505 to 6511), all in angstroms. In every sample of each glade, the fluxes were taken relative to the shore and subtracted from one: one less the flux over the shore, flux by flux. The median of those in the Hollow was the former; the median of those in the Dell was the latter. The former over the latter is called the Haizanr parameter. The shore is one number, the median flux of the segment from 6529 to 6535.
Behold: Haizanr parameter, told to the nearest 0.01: 1.00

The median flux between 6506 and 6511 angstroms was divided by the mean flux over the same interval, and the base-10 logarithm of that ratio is 0.002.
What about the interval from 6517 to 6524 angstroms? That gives 0.003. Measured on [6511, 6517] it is -0.002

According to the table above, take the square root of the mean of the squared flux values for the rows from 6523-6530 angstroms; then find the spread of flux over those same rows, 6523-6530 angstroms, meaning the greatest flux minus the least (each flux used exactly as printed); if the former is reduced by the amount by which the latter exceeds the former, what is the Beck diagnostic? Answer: 27.2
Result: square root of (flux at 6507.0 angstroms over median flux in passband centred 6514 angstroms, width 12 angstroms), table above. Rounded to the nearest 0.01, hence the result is 1.01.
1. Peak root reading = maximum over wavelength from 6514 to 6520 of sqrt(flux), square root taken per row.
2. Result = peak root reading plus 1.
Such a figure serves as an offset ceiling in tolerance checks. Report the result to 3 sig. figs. 4.78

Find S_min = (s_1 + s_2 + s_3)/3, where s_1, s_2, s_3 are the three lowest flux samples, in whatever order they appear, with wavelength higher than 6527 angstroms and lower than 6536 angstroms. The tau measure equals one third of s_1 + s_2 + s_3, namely 13.9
